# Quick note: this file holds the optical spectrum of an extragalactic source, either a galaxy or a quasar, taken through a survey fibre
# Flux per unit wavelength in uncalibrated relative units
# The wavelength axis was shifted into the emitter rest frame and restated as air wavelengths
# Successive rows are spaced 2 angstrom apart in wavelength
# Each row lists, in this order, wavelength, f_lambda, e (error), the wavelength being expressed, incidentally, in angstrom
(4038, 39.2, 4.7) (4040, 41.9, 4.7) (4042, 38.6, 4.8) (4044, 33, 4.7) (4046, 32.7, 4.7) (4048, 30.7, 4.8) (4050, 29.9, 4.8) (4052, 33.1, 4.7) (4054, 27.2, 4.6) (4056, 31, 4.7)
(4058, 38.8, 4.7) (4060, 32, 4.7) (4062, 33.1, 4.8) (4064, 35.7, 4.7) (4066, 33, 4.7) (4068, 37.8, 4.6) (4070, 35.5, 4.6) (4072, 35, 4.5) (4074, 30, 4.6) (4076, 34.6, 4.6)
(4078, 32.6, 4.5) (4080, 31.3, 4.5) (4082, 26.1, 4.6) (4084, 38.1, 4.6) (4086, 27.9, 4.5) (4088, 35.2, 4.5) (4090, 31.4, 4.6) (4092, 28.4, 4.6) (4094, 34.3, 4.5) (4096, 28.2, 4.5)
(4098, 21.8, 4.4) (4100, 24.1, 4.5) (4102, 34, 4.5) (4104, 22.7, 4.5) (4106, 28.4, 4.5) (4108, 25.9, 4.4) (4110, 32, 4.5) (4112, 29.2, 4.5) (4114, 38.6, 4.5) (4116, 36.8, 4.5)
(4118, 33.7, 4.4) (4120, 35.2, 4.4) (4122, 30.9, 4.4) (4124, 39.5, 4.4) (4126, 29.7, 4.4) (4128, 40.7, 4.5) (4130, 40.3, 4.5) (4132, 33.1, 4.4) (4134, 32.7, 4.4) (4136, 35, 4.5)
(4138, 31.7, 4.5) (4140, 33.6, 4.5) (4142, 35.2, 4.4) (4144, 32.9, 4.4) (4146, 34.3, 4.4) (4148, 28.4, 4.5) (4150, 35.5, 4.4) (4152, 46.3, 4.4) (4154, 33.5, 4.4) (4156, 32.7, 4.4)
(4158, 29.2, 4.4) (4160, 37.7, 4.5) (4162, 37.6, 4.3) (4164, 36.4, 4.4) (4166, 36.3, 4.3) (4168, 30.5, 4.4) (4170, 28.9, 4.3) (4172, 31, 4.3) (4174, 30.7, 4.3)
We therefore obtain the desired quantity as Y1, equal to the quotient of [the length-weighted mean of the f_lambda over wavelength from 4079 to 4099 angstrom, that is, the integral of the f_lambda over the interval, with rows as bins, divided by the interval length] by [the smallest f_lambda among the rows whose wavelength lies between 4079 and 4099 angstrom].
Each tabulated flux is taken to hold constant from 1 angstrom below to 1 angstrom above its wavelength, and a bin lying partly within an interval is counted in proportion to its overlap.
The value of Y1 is 1.39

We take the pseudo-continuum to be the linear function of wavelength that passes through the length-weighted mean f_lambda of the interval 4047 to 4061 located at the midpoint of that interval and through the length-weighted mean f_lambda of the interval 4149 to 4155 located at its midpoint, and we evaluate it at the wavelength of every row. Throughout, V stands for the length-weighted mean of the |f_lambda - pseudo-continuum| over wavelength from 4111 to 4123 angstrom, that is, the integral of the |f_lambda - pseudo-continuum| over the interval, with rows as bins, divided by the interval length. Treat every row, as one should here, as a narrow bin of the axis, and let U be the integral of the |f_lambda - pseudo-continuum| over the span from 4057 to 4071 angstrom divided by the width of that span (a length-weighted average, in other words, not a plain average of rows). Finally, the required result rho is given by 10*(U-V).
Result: -5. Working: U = 3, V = 3.2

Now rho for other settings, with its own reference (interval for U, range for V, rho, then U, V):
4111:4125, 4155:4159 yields -47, 3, 7.8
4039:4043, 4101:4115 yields 32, 9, 6.1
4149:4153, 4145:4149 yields -14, 5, 6.7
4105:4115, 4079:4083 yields 9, 6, 4.9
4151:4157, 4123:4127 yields 13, 6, 5.0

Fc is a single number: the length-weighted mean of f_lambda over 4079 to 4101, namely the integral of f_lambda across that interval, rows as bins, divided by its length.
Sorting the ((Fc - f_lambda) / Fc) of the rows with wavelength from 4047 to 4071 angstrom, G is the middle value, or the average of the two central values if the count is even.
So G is -0.11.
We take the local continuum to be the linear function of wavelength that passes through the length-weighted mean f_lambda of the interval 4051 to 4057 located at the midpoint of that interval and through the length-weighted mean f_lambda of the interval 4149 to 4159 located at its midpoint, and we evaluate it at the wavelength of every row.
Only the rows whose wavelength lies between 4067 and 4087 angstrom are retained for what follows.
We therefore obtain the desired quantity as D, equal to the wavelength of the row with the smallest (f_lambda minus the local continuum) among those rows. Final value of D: 4082 angstrom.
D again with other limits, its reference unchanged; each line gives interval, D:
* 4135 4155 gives 4148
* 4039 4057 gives 4054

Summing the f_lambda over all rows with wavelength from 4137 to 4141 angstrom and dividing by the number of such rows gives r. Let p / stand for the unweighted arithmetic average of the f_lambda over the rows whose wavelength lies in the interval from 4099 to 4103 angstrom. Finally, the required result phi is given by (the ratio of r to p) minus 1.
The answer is 0.12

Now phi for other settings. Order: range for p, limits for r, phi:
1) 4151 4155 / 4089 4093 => -0.25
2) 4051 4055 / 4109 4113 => 0.01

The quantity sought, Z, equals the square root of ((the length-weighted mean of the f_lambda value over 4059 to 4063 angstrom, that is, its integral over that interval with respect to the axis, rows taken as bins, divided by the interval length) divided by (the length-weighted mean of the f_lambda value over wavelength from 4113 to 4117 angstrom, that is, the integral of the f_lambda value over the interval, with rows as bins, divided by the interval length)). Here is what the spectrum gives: 0.929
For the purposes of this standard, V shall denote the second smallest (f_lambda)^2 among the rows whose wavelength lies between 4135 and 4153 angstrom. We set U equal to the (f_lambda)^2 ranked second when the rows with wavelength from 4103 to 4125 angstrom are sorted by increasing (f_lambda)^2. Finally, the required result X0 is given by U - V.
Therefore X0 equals -334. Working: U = 671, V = 1005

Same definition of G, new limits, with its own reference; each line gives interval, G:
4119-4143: -0.15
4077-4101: 0.00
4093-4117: 0.03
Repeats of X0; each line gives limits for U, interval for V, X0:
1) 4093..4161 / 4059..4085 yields -385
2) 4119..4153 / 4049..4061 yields -12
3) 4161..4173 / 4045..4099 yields 249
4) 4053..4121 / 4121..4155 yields -367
